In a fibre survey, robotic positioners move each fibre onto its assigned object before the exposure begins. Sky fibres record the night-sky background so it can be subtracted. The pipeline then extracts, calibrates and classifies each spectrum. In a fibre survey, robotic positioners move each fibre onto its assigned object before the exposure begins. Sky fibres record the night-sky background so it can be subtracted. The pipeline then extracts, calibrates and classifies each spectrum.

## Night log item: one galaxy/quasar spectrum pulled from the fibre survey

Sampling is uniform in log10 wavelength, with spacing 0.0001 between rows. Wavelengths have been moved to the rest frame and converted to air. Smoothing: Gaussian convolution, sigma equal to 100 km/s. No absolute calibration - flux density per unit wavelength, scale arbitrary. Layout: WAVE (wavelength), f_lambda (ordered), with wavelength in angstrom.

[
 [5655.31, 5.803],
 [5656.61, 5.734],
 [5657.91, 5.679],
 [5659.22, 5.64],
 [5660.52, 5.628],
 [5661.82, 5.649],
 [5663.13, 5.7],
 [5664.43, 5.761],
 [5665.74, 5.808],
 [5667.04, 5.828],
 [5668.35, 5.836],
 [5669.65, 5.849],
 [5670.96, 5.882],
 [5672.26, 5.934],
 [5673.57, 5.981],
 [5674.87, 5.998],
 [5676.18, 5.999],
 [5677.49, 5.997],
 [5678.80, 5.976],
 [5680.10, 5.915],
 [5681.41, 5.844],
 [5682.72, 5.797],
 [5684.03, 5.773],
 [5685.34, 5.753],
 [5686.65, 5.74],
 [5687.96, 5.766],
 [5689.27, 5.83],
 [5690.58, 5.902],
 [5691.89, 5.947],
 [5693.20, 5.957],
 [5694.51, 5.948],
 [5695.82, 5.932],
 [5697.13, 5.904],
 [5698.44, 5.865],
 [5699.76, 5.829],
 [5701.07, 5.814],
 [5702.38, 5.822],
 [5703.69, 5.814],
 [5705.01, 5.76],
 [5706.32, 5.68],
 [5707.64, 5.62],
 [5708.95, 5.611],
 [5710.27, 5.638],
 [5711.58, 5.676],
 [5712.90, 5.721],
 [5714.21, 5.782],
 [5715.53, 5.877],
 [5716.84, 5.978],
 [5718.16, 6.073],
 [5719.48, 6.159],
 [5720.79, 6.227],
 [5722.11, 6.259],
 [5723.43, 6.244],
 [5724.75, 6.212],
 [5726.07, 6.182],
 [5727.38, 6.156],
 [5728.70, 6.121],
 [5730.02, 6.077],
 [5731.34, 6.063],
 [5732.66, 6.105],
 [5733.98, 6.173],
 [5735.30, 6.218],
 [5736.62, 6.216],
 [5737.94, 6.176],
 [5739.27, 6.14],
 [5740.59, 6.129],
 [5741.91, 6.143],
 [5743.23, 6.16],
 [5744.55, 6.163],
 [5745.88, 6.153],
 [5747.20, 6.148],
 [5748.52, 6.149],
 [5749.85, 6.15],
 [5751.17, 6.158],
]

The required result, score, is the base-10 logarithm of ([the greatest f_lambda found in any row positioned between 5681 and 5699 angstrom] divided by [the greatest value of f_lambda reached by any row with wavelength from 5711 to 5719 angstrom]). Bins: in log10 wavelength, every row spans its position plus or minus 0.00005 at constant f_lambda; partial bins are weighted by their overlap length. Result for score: -0.008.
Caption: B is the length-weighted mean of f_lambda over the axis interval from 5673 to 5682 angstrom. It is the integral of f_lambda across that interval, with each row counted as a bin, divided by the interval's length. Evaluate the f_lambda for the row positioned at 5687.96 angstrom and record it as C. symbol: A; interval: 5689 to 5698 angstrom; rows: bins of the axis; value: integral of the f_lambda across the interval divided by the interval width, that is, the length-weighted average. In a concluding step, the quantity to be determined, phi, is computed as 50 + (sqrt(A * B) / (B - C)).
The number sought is 80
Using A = 5.92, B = 5.96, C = 5.766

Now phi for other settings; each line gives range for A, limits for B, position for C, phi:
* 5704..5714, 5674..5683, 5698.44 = 127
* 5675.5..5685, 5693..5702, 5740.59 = 25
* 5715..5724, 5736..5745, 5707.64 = 61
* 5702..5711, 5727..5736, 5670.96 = 74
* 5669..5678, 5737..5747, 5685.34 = 65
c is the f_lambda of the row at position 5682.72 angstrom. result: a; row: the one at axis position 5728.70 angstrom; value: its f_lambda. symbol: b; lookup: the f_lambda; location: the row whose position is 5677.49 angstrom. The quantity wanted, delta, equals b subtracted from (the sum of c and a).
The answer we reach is 5.9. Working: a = 6.121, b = 5.997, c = 5.797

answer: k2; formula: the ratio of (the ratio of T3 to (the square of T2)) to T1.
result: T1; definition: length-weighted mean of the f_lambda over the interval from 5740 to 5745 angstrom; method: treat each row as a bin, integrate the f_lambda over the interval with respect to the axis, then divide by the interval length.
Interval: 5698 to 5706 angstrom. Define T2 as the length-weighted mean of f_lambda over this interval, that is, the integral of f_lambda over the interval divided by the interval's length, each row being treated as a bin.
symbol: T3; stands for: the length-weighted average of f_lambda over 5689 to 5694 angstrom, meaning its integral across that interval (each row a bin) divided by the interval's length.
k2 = 0.0285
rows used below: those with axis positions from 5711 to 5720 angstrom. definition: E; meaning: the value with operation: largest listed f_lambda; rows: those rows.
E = 6.159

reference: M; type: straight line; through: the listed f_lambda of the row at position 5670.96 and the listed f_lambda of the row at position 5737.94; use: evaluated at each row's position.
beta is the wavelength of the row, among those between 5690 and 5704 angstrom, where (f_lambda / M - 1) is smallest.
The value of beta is 5703.69 angstrom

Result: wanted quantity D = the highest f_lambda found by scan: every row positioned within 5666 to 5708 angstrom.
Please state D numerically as 5.999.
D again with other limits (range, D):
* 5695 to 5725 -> 6.259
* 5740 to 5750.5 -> 6.163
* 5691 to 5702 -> 5.957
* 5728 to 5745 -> 6.218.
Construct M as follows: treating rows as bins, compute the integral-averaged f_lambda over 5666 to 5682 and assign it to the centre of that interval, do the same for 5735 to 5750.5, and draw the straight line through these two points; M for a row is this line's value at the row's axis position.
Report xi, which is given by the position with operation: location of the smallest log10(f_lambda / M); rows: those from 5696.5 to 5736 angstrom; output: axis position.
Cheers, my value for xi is 5708.95 angstrom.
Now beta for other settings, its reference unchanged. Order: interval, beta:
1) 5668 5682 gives 5681.41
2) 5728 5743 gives 5731.34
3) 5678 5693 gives 5686.65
